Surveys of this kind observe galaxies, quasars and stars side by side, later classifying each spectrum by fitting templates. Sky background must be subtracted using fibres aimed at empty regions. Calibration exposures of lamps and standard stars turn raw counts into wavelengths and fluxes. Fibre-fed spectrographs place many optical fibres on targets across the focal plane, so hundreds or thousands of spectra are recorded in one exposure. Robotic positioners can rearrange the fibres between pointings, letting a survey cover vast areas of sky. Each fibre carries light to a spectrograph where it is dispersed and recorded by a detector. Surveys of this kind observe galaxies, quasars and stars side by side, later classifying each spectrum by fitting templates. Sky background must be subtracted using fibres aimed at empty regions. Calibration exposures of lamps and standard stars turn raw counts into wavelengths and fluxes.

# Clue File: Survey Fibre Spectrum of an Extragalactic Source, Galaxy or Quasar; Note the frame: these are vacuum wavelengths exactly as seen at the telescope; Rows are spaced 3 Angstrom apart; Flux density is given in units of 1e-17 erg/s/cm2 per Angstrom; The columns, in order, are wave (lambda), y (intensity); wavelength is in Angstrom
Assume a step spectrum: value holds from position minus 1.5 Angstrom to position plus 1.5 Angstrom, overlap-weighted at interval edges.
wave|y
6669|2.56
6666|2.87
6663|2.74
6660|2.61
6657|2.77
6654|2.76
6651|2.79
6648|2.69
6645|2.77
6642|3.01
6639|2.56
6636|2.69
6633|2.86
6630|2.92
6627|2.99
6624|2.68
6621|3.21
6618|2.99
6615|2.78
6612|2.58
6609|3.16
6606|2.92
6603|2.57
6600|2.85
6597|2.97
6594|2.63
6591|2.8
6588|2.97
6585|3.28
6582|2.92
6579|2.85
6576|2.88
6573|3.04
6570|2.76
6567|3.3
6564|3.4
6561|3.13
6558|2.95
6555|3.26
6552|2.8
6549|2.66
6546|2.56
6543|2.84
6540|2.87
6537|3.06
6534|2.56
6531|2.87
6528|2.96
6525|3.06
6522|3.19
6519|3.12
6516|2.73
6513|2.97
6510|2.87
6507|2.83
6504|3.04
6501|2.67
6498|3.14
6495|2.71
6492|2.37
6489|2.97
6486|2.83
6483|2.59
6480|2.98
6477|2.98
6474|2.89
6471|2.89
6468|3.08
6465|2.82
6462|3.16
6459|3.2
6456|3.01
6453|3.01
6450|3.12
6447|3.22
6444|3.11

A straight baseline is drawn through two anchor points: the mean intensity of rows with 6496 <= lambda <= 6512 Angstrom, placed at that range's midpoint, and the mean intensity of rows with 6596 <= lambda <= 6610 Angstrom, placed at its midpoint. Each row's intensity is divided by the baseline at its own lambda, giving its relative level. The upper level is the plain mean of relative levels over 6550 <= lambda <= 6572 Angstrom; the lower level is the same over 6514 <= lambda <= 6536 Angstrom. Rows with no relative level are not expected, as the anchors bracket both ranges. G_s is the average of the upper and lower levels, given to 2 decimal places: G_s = 1.04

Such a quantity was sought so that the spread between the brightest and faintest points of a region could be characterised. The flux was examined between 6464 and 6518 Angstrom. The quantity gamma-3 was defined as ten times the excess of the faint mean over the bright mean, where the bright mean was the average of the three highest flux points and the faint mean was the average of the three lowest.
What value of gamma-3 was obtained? -5.4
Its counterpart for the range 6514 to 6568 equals -7.3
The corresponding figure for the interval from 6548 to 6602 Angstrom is -6.4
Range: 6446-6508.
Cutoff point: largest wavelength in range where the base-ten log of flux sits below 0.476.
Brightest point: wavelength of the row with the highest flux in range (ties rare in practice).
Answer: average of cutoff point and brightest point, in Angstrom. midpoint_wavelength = 6477.0 Angstrom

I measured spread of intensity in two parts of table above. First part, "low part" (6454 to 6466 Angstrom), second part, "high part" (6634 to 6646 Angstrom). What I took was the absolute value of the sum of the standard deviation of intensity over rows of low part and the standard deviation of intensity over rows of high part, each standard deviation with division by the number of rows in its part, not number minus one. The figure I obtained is 0.31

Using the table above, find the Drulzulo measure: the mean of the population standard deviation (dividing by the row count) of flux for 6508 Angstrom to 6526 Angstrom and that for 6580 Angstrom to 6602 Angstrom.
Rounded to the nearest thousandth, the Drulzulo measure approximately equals 0.170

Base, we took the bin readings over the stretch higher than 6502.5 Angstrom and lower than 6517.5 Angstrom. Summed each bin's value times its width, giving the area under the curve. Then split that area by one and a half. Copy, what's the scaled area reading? 29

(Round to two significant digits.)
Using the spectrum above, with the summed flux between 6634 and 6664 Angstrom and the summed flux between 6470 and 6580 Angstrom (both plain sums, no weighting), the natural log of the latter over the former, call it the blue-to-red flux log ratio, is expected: 1.4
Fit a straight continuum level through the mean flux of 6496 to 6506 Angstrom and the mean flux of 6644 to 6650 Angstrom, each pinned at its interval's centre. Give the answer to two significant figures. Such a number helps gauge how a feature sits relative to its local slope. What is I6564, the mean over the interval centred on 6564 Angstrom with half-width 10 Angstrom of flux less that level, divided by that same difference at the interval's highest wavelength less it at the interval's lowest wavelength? -1.4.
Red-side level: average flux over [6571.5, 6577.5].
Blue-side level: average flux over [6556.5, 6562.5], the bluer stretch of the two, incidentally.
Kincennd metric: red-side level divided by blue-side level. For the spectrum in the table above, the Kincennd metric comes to 0.97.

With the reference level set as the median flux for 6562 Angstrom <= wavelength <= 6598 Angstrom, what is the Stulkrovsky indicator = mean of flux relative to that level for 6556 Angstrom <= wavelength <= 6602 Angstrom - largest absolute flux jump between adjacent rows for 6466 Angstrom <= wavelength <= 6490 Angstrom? 0.62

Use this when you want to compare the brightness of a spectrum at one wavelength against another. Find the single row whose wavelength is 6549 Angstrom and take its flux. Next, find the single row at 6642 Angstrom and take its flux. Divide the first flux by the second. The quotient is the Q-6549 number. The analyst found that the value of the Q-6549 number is 0.88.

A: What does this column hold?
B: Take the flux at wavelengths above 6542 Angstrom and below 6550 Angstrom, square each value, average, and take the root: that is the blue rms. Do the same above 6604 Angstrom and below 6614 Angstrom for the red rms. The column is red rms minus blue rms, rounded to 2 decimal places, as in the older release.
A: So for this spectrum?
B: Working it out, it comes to 0.21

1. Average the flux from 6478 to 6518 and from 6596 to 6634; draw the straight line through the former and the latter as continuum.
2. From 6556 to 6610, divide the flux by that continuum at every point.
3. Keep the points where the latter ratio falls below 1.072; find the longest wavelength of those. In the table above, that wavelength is 6606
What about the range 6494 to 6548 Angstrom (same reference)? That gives 6546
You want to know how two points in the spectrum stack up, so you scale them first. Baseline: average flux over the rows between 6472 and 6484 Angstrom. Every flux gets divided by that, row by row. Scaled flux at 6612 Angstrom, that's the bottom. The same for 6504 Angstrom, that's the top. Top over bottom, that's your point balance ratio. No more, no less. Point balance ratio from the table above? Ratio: 1.18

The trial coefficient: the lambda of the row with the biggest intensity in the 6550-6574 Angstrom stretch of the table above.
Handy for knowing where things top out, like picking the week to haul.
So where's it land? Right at 6564 Angstrom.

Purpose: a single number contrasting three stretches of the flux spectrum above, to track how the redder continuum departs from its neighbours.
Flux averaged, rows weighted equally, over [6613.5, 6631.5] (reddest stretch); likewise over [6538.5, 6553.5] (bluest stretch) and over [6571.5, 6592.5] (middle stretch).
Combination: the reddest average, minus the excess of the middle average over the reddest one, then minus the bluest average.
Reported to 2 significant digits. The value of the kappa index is 0.15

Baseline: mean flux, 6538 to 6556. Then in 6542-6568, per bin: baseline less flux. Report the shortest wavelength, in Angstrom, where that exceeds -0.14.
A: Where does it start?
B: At 6543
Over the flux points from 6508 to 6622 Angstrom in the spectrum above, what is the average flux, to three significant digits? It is 2.93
